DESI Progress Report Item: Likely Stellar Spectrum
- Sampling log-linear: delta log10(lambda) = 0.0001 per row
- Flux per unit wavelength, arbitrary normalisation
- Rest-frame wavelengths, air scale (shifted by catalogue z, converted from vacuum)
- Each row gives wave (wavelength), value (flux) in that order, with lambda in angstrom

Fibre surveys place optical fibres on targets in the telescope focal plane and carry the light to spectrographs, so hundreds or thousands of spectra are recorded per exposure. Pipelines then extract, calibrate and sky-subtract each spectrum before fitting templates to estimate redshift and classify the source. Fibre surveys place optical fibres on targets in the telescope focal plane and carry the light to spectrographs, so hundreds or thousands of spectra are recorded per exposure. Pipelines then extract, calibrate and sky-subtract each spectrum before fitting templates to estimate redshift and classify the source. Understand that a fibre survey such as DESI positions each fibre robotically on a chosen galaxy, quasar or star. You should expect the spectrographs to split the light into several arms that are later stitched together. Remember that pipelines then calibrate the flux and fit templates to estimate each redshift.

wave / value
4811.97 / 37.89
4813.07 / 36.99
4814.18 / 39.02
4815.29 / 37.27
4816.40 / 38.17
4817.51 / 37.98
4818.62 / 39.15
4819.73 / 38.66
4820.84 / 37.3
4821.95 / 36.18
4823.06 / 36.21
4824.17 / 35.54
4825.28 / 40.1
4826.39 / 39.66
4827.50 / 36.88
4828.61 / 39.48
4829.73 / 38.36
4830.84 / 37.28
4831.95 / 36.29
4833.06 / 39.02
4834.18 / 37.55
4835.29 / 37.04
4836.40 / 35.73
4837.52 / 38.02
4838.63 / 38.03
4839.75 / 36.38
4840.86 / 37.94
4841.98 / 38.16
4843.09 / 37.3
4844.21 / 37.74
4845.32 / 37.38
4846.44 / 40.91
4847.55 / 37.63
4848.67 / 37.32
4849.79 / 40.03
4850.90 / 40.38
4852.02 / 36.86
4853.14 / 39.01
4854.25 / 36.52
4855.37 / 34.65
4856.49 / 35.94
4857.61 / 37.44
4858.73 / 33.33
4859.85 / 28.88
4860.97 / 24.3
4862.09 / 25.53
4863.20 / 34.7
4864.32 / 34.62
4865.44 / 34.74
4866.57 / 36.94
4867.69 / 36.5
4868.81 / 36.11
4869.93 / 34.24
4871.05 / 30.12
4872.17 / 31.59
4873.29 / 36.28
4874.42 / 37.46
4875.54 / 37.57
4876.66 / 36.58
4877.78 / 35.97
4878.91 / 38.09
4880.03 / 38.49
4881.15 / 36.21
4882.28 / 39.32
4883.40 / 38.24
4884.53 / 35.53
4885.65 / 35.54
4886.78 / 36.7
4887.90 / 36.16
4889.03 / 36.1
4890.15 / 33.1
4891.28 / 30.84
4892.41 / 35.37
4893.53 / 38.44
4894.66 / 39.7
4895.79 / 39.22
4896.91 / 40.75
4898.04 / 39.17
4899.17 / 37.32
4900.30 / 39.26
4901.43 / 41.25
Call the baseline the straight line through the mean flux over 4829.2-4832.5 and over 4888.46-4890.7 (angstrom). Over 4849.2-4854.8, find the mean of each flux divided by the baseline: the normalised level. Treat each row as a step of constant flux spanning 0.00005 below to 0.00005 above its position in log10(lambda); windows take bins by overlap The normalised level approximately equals 1.061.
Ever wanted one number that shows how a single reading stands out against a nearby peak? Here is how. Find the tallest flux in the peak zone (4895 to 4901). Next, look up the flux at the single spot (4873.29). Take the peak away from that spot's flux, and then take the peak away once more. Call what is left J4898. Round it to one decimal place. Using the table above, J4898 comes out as -45.2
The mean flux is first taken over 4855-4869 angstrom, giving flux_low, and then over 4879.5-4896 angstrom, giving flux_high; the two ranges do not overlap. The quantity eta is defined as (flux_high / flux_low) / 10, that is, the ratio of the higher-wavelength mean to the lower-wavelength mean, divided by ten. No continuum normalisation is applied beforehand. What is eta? 0.110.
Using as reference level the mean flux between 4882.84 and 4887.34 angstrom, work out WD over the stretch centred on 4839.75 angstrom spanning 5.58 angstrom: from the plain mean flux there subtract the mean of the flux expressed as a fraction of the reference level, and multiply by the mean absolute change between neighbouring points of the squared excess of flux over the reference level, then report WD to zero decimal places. 47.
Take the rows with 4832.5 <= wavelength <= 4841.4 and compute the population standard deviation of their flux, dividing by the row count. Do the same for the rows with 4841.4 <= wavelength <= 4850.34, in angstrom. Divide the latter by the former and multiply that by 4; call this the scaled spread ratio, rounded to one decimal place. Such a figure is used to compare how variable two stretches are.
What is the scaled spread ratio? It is 5.3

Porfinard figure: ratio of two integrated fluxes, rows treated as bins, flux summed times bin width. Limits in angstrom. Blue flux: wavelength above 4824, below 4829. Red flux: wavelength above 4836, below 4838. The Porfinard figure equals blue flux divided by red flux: 2.6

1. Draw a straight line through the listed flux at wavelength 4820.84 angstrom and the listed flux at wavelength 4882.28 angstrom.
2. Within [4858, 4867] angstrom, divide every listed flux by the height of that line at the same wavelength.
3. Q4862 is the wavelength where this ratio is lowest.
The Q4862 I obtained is 4860.97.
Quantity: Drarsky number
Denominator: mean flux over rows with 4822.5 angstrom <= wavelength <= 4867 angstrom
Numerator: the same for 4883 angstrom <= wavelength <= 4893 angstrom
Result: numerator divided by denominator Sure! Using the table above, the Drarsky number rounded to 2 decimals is 0.97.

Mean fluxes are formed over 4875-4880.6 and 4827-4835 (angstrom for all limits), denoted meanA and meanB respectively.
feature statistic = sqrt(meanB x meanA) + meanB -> 75.4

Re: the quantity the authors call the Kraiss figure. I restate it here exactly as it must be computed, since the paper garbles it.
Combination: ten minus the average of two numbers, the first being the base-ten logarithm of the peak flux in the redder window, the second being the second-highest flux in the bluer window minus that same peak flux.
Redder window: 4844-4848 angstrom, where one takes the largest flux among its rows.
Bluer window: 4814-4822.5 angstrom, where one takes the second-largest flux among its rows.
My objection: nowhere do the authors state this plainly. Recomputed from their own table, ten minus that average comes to 10.1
